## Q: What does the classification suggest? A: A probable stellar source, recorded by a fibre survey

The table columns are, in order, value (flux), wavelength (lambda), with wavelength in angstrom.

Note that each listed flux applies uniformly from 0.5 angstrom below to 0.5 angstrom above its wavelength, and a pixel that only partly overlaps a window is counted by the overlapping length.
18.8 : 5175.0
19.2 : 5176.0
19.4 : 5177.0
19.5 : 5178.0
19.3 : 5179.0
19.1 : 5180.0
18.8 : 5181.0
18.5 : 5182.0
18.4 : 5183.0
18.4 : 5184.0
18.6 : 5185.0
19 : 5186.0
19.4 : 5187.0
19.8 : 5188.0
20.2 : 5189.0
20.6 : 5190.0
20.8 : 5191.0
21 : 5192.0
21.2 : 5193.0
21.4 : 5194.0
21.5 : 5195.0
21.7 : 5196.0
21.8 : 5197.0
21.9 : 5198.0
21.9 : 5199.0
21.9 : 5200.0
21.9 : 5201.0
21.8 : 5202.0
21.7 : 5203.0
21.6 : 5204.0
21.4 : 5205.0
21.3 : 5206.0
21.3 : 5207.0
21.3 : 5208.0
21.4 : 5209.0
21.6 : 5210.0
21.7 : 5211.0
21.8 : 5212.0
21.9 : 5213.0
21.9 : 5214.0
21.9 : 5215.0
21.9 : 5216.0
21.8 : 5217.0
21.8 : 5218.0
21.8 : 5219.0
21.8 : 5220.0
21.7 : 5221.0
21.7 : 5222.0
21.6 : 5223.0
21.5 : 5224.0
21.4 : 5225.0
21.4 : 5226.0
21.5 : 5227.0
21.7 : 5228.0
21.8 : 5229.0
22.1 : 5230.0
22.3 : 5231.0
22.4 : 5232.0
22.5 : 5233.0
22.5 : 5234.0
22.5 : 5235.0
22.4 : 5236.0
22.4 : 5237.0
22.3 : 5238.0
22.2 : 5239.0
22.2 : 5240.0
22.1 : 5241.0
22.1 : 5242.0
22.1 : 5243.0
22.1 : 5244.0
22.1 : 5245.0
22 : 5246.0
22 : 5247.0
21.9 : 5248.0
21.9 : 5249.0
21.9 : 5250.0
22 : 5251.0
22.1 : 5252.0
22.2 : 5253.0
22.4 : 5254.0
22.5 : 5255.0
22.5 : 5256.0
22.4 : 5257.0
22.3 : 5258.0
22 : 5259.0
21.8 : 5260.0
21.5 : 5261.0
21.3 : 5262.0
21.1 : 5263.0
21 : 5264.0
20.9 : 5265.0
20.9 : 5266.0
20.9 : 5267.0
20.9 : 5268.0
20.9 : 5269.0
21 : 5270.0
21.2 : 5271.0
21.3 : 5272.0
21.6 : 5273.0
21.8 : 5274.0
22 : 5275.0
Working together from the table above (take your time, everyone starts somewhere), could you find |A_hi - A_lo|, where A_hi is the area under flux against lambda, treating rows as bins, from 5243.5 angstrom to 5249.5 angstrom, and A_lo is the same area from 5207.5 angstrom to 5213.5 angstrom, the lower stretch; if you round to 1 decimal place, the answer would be 2.3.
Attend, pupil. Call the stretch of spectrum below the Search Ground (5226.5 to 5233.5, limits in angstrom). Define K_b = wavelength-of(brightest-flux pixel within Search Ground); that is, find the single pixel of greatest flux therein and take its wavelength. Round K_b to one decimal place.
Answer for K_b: 5233.0 angstrom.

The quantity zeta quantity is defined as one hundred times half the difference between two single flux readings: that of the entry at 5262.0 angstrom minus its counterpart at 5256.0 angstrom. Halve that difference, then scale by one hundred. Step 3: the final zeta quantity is -60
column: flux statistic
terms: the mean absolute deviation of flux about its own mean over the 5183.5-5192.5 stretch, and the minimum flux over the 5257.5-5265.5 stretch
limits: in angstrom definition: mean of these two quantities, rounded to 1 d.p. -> 10.9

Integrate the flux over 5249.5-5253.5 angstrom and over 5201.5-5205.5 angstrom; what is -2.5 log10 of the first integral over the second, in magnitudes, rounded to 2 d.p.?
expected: -0.02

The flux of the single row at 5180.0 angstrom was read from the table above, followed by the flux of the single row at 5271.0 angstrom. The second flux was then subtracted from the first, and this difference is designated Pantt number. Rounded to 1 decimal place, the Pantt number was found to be -2.1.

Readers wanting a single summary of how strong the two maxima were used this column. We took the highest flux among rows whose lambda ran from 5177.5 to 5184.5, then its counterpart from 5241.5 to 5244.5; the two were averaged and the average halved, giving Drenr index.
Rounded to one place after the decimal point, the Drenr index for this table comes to 10.4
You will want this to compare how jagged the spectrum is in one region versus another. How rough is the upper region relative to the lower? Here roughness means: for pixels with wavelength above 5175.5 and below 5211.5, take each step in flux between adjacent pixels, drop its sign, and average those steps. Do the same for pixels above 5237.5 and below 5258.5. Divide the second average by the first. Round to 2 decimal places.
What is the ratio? 0.36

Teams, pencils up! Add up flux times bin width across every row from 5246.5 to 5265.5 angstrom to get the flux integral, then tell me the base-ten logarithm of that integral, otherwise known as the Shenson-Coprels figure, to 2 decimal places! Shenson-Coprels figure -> 2.62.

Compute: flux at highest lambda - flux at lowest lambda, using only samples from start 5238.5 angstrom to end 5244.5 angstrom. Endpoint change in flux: -0.10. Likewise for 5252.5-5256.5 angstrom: 0.30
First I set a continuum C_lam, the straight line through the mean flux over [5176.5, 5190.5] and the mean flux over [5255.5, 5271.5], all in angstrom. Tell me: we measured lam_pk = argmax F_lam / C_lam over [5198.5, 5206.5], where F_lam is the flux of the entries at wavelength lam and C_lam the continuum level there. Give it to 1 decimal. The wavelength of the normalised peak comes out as 5199.0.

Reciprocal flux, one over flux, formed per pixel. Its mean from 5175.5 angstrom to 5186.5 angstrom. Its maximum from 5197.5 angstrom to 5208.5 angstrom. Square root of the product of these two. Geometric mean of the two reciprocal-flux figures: 0.0498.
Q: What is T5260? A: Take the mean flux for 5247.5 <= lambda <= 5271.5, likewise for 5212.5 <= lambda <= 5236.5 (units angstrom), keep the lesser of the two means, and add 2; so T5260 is 23.6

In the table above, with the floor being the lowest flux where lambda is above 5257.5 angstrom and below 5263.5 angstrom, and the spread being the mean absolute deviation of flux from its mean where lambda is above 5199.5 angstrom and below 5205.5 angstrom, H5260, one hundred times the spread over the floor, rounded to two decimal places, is 0.71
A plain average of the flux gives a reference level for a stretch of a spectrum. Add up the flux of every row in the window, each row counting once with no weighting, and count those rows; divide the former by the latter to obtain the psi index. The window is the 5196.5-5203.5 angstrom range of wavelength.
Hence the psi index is 21.8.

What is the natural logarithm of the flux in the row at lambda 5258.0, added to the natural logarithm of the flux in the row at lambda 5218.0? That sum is 6.19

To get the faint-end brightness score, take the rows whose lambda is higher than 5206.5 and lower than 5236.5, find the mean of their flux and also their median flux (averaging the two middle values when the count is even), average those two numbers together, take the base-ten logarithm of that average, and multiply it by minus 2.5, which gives -3.35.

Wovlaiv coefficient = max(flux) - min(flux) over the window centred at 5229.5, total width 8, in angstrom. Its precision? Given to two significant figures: 1.1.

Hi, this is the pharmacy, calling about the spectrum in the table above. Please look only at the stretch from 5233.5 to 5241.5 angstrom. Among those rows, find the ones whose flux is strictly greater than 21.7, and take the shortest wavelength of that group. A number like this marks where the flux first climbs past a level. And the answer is 5234.0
